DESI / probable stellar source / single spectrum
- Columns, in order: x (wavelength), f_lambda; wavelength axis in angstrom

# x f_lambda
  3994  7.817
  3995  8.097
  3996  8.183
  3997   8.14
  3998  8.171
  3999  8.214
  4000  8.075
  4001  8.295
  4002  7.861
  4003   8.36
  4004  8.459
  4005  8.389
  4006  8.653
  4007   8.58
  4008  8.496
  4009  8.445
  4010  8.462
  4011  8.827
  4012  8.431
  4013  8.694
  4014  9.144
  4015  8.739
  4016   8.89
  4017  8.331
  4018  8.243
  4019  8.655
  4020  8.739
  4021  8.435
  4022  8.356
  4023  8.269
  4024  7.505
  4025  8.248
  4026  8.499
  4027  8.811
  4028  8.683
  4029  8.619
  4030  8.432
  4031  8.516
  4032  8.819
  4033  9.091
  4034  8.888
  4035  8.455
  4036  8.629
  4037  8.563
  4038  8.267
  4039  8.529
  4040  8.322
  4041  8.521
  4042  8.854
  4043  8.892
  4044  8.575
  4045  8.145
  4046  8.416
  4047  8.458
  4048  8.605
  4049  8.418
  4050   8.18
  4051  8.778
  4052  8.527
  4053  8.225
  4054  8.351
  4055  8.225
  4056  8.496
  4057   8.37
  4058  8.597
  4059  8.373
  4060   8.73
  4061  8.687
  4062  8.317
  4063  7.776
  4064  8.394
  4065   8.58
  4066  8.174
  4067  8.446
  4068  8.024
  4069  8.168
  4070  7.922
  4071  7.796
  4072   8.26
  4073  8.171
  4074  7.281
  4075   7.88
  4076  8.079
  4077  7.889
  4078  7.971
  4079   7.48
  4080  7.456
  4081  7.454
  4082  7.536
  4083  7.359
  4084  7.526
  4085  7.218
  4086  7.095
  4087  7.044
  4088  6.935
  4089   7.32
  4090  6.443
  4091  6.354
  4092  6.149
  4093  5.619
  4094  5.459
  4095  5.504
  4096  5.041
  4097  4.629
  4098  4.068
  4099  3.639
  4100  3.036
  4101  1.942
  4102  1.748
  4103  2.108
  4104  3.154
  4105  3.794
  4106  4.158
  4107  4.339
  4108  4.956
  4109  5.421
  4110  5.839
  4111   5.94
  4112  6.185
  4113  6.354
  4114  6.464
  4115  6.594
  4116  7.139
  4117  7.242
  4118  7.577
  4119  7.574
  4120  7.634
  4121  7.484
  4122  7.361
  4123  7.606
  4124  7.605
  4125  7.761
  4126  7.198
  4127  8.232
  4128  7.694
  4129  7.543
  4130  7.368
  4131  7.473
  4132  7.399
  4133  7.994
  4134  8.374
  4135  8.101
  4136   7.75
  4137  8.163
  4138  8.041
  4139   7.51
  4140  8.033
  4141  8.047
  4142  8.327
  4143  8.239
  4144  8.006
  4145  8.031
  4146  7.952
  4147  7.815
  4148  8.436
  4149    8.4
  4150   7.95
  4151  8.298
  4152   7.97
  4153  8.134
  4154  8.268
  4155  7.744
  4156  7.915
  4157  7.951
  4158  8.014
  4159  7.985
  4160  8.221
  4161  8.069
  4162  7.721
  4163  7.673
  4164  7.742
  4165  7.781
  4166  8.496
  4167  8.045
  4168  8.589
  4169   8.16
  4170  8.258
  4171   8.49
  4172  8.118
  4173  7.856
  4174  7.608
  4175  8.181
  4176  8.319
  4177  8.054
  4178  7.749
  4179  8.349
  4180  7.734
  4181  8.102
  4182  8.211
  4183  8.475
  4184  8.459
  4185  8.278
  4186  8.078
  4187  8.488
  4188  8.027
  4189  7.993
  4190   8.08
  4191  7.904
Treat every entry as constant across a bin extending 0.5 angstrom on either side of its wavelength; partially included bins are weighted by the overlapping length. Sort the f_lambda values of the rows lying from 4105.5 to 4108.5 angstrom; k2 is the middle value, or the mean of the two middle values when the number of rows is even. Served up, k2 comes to 4.34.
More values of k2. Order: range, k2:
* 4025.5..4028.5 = 8.68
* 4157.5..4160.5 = 8.01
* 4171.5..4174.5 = 7.86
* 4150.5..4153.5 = 8.13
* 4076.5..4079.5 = 7.89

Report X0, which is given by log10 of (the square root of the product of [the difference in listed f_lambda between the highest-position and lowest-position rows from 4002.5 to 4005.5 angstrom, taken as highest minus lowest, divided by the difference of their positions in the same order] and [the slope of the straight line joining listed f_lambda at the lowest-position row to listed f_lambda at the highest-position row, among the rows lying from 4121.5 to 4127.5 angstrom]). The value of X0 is -1.30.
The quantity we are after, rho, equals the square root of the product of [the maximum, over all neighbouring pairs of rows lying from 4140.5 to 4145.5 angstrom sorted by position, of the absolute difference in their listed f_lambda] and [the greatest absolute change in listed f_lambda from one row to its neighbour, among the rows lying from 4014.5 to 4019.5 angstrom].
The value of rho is 0.40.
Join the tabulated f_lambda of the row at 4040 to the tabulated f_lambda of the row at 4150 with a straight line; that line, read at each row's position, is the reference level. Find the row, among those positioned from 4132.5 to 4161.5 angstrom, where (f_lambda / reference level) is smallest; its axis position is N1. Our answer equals 4139 angstrom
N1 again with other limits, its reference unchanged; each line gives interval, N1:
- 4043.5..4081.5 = 4074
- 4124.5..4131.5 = 4126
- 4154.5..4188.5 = 4174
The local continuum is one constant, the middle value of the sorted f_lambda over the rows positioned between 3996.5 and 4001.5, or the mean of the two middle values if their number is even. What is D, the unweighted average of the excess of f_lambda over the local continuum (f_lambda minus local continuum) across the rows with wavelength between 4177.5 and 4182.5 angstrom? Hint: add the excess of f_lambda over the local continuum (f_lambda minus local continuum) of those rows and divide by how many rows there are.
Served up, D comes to -0.1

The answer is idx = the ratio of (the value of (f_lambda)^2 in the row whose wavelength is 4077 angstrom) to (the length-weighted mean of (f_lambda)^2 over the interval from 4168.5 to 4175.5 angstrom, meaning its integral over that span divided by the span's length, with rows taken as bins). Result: 0.9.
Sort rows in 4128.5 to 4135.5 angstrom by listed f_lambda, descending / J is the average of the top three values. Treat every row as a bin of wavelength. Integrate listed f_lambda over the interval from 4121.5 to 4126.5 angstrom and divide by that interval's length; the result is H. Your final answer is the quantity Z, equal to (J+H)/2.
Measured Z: 7.8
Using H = 7.5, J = 8.16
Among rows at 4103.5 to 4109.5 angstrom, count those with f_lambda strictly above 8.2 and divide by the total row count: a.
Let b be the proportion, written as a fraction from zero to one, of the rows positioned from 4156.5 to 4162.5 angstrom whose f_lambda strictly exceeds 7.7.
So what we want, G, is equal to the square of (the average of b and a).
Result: 0.25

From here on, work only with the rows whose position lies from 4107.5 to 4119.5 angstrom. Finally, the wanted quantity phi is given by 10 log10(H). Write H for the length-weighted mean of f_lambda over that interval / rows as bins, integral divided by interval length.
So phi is 8.09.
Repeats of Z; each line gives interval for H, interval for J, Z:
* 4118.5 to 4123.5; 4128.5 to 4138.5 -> 7.9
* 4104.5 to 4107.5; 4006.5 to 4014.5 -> 6.5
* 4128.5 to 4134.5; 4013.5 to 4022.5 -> 8.3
